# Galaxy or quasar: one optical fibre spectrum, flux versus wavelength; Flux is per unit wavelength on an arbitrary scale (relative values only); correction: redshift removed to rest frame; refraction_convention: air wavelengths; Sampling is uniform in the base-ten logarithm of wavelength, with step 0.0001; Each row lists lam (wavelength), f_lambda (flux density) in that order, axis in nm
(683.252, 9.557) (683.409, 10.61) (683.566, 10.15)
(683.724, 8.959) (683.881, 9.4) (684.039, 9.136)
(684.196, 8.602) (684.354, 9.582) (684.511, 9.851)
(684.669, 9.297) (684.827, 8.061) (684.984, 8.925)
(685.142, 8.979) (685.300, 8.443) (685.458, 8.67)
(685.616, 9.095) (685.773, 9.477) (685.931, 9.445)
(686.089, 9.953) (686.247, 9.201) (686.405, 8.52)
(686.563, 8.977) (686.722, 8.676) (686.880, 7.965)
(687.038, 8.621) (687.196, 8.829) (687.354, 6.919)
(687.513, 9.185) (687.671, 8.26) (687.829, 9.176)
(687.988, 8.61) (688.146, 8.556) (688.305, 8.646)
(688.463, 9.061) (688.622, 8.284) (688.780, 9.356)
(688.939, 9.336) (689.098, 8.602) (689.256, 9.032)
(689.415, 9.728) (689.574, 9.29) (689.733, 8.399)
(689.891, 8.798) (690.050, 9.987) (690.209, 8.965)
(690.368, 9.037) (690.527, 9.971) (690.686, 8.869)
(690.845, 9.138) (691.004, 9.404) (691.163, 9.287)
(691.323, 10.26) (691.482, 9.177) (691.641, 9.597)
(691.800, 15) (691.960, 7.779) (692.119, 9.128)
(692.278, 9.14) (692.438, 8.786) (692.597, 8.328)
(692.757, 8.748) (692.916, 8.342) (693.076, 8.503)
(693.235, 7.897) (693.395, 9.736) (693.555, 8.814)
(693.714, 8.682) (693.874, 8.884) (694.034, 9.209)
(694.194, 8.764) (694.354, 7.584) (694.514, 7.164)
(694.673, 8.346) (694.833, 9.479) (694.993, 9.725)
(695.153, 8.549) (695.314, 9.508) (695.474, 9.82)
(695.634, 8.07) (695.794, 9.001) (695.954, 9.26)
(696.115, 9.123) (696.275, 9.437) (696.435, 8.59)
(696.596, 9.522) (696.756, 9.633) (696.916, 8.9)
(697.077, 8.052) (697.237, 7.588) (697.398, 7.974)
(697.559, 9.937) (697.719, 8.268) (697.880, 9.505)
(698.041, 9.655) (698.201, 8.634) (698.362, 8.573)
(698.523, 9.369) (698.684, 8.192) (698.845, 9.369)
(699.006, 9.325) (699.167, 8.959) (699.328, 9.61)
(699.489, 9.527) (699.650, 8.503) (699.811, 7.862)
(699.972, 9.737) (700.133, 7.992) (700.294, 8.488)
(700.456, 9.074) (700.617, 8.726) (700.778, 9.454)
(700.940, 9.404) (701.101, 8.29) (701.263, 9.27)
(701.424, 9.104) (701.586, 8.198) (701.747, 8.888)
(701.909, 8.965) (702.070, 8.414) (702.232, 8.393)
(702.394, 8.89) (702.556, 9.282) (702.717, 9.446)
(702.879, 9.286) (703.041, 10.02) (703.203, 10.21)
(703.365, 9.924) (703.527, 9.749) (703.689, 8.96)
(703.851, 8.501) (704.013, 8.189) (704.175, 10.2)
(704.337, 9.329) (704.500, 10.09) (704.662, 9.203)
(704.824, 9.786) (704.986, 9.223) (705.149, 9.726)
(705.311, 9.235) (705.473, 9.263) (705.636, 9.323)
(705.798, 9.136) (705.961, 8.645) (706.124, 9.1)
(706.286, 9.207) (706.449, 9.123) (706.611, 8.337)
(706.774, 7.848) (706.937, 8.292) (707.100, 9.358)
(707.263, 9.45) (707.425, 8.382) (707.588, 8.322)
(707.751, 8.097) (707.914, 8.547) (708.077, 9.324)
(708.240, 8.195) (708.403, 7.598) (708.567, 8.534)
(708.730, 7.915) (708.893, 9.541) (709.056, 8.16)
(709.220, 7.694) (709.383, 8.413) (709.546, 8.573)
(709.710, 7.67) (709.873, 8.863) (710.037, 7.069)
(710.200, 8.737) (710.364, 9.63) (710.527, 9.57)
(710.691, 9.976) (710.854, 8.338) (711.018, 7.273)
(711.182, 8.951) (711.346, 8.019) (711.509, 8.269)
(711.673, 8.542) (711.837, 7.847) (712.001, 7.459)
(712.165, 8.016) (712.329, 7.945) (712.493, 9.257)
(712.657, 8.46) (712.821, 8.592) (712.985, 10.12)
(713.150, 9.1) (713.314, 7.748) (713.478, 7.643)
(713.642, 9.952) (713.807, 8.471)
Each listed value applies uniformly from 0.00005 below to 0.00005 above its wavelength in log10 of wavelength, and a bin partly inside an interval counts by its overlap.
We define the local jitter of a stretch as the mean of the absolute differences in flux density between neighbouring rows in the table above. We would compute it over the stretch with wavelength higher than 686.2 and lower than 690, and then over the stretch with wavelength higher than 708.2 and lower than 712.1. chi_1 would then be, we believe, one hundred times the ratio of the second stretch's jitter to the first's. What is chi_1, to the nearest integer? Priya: 130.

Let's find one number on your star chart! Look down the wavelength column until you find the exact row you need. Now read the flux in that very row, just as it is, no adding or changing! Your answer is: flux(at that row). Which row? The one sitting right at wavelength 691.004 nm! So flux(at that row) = 9.404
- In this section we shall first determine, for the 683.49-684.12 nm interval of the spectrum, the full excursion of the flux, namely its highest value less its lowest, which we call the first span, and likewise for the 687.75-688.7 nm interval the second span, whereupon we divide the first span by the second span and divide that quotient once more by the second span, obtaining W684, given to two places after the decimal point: 1.50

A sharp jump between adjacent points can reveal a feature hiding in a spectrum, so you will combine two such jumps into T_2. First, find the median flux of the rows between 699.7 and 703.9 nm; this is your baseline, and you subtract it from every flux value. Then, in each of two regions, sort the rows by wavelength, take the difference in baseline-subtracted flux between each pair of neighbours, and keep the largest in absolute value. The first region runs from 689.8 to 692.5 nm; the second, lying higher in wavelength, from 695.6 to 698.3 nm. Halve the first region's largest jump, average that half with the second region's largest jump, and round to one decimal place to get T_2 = 2.8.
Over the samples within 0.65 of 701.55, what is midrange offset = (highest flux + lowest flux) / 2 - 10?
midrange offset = -1.2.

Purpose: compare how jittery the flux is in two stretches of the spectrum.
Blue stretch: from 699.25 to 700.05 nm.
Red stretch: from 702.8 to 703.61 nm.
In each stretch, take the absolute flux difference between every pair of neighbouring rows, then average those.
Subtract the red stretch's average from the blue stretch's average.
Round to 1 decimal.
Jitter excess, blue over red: 0.6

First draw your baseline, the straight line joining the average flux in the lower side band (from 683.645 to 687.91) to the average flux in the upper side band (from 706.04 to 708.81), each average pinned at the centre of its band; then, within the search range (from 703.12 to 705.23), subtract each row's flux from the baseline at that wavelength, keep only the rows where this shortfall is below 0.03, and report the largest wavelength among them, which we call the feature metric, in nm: 705.149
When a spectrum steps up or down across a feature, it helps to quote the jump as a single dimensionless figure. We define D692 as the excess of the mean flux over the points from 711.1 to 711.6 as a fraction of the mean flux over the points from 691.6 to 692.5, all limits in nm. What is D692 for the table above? -0.15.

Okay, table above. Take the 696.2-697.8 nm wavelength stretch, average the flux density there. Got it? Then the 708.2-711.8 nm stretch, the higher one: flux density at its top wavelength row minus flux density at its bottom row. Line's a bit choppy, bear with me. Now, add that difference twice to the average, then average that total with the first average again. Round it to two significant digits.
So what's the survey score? 9.1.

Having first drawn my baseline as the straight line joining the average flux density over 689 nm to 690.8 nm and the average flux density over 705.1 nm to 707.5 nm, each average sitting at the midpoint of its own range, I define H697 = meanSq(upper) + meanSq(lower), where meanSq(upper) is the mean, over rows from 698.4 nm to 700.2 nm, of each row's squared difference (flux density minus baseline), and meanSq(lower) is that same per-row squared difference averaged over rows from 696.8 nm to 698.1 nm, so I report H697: 1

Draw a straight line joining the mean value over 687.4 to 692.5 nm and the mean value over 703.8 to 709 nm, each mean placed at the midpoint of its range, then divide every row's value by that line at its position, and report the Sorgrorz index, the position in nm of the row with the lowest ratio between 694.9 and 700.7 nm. 697.237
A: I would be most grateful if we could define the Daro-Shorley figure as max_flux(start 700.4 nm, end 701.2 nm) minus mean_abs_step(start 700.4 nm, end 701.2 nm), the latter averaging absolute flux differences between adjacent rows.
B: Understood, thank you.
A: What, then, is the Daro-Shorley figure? 8.9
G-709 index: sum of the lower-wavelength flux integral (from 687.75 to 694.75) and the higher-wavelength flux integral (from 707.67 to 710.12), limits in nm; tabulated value 84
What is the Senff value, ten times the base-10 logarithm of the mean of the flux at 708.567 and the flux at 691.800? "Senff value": 10.7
